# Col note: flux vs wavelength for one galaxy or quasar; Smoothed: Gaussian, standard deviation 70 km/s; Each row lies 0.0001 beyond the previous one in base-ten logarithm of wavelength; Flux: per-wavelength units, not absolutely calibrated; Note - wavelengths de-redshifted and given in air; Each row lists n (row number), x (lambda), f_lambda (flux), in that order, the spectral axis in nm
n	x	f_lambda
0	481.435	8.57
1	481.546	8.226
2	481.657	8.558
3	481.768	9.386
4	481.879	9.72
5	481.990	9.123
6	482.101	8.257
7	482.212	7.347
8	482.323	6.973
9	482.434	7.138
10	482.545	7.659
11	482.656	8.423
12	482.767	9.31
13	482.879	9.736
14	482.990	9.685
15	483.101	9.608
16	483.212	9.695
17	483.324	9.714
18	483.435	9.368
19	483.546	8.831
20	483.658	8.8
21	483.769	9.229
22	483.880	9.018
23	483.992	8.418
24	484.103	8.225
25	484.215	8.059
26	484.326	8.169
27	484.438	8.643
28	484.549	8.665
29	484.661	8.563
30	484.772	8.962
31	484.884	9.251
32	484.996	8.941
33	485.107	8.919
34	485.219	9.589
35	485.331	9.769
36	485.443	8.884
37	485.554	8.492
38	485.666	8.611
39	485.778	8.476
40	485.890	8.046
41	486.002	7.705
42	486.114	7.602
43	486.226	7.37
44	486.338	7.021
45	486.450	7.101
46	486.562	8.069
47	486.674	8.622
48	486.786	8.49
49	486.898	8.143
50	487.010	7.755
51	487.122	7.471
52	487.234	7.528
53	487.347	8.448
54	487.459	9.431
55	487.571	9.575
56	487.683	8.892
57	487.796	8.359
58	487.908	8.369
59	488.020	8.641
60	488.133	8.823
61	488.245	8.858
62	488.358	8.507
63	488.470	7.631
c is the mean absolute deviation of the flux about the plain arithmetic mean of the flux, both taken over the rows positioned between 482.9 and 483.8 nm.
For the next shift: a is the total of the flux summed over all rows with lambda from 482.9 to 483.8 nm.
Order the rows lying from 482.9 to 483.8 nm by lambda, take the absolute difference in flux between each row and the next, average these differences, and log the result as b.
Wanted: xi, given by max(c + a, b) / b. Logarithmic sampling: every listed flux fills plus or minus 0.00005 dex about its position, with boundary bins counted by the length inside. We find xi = 345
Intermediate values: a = 75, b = 0.22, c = 0.31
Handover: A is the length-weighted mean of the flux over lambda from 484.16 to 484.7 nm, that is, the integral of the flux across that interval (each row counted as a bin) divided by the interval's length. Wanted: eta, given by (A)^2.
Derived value 71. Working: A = 8.4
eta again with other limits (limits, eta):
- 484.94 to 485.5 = 85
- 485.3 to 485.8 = 78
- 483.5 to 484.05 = 78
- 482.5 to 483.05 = 81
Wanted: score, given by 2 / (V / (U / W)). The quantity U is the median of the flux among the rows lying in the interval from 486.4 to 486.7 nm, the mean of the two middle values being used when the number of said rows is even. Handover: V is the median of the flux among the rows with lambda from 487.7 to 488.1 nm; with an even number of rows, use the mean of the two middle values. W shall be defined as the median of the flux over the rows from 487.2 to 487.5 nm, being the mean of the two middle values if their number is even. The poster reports 0.228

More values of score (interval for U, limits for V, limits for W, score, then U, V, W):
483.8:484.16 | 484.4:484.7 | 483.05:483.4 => 0.201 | 8.4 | 8.64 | 9.7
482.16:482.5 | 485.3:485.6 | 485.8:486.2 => 0.209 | 7.1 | 8.88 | 7.7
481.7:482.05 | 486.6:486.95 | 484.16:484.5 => 0.271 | 9.4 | 8.49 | 8.2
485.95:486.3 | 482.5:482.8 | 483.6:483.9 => 0.200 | 7.6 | 8.42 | 9.0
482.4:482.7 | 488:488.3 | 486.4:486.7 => 0.215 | 7.7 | 8.82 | 8.1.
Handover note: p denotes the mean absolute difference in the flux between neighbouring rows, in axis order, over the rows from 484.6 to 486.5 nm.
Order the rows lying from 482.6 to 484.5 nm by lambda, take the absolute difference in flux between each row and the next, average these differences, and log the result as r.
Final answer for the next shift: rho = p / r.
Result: 1.1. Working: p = 0.31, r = 0.29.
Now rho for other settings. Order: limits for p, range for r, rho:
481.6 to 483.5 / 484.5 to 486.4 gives 1.5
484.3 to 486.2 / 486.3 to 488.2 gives 0.7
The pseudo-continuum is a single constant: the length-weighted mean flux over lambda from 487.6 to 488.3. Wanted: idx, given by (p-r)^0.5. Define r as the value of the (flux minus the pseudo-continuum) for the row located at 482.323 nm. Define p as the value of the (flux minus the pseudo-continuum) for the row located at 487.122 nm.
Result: 0.7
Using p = -1.2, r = -1.72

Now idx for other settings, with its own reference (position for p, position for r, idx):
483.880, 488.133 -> 0.4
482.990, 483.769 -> 0.7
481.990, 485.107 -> 0.5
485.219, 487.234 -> 1.4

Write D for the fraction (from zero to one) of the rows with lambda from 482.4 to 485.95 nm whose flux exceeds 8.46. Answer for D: 0.75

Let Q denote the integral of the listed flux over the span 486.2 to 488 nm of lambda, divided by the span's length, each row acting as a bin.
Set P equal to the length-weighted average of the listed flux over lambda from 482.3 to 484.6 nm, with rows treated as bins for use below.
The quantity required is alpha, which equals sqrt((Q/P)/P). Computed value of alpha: 0.33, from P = 8.76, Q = 8.19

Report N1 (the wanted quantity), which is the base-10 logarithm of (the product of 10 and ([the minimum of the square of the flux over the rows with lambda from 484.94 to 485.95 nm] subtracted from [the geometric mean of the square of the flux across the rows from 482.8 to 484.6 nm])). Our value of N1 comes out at 2.20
